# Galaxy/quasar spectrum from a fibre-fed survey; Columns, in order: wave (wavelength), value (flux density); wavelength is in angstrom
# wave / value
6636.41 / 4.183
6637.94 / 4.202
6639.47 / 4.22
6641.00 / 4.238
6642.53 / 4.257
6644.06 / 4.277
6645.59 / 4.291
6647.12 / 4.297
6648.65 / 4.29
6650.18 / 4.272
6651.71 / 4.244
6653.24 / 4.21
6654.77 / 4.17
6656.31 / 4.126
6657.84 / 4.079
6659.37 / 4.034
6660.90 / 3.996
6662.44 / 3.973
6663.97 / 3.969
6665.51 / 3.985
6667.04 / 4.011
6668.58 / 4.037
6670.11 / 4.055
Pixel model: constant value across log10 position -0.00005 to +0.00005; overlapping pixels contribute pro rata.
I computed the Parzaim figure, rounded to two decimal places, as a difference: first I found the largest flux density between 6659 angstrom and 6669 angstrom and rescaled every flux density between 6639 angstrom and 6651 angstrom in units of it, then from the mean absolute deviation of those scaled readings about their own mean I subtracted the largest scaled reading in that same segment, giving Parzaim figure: -1.06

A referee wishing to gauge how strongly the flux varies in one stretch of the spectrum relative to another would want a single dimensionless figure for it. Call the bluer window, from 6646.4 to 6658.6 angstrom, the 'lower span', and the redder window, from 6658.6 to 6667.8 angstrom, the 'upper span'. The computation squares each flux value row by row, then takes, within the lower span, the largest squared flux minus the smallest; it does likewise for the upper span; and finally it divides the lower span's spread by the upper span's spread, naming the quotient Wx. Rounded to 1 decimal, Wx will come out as 3.5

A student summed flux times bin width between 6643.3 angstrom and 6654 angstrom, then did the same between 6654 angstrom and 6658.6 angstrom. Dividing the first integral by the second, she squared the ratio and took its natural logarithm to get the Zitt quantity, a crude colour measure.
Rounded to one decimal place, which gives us 1.8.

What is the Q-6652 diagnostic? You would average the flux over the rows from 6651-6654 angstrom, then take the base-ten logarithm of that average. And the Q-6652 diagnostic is 0.626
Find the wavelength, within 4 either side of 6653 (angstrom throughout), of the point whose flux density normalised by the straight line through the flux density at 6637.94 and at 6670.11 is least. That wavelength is 6656.31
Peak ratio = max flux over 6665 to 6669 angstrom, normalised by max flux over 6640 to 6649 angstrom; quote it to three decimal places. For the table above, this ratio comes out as 0.939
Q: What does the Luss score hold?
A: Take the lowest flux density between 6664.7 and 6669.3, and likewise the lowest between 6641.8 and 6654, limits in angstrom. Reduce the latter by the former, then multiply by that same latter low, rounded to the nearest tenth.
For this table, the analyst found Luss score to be 0.9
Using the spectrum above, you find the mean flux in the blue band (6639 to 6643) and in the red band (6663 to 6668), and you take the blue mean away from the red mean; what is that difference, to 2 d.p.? -0.25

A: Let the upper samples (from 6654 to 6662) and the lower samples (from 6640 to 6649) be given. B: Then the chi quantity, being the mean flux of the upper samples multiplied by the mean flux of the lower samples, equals 17.4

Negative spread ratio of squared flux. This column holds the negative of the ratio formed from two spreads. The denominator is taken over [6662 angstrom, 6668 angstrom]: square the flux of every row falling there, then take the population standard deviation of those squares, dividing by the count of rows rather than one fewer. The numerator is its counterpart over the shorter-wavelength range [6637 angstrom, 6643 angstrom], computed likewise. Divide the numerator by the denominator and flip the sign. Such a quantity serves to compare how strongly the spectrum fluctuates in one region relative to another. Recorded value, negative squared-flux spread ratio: -1.3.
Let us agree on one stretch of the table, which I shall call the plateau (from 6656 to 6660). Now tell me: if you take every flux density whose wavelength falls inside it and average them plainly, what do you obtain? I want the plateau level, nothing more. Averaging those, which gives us 4.08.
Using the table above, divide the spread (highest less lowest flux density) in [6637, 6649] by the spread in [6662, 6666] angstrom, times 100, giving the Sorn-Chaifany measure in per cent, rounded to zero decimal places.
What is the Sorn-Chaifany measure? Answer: 594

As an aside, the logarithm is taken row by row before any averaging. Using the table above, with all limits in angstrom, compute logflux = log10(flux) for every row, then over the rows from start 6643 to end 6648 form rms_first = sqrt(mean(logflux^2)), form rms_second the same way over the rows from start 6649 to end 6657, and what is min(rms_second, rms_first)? 0.624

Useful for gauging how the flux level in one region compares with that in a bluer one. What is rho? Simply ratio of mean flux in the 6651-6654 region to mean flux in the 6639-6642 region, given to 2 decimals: 1.00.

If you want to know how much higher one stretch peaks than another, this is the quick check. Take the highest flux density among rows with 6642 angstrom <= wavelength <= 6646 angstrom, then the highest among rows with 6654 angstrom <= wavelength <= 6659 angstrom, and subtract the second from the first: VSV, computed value 0.12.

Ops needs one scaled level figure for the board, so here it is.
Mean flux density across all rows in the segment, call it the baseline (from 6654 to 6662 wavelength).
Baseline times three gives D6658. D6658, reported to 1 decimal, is 12.2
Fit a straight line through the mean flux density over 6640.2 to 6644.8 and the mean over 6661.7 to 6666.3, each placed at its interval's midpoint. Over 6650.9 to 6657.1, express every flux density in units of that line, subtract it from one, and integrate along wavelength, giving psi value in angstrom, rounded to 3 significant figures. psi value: -0.121 angstrom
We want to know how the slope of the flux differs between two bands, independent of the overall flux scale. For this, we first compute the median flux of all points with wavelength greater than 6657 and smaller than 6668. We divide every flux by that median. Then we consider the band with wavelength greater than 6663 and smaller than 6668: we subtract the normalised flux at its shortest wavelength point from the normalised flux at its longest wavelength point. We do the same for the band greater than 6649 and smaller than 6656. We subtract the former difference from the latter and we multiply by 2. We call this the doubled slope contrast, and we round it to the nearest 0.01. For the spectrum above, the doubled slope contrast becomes -0.07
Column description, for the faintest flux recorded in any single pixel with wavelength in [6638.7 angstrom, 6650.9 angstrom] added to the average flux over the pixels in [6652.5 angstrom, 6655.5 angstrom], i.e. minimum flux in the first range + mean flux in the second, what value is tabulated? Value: 8.41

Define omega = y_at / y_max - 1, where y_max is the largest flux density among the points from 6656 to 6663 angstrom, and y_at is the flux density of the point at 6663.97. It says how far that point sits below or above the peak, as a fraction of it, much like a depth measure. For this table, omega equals -0.04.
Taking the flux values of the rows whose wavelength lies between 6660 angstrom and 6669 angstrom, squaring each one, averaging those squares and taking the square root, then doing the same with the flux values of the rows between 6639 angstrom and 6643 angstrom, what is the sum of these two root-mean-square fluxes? 8.23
